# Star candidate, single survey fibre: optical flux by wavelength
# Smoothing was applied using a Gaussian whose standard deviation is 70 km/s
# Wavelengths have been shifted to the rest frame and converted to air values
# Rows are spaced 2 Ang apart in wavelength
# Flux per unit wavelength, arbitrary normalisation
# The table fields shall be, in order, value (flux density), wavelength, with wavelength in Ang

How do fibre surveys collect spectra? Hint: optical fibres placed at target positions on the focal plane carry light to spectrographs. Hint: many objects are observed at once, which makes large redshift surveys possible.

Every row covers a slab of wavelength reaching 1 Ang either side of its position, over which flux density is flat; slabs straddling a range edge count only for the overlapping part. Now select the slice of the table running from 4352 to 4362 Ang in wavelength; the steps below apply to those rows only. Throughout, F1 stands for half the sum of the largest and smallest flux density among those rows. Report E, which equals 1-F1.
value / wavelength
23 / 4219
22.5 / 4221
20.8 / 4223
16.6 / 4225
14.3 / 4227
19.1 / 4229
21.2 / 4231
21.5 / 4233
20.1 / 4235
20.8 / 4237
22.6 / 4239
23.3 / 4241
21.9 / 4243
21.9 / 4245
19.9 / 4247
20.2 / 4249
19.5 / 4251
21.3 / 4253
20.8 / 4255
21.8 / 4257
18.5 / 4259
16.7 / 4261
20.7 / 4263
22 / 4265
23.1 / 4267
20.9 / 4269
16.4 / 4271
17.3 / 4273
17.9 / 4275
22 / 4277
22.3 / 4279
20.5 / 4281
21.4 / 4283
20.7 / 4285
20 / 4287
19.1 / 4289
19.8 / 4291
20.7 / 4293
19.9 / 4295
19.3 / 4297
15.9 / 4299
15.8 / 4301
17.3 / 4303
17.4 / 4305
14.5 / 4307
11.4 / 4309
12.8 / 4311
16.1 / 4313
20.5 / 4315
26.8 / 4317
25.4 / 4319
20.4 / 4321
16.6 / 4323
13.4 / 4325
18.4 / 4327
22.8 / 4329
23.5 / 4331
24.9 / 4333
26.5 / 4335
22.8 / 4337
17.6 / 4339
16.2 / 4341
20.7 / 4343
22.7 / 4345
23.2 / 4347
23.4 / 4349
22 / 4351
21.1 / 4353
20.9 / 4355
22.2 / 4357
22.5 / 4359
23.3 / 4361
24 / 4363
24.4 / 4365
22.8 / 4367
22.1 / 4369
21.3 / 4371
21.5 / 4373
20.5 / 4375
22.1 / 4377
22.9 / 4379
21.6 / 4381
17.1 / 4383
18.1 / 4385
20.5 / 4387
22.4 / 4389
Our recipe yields -21.1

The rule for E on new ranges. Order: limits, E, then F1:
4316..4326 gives -19.1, 20.1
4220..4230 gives -17.4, 18.4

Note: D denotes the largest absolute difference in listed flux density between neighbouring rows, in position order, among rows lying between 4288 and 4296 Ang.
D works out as 0.9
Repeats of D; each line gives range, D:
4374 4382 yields 1.6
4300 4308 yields 2.9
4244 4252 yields 2.0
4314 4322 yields 6.3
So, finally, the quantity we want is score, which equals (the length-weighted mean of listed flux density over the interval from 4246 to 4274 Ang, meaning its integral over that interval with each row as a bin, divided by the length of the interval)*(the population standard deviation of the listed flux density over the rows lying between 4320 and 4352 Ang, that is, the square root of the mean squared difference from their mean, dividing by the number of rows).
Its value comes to 69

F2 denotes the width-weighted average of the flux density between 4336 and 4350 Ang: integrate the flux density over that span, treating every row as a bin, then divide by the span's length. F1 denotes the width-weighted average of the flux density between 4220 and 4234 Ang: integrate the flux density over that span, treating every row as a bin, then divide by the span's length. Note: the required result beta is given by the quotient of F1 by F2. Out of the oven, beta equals 0.93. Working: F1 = 19.4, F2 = 20.9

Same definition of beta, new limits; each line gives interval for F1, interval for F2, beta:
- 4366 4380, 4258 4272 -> 1.11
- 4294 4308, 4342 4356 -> 0.78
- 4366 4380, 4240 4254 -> 1.04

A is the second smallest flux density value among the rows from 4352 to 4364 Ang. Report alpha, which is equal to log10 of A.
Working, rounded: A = 21.1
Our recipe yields 1.32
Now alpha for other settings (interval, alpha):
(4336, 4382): 1.25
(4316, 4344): 1.21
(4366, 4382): 1.33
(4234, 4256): 1.30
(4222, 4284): 1.21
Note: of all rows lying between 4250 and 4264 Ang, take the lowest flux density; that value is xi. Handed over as 16.7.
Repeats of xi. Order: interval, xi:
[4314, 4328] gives 13.4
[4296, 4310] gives 11.4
